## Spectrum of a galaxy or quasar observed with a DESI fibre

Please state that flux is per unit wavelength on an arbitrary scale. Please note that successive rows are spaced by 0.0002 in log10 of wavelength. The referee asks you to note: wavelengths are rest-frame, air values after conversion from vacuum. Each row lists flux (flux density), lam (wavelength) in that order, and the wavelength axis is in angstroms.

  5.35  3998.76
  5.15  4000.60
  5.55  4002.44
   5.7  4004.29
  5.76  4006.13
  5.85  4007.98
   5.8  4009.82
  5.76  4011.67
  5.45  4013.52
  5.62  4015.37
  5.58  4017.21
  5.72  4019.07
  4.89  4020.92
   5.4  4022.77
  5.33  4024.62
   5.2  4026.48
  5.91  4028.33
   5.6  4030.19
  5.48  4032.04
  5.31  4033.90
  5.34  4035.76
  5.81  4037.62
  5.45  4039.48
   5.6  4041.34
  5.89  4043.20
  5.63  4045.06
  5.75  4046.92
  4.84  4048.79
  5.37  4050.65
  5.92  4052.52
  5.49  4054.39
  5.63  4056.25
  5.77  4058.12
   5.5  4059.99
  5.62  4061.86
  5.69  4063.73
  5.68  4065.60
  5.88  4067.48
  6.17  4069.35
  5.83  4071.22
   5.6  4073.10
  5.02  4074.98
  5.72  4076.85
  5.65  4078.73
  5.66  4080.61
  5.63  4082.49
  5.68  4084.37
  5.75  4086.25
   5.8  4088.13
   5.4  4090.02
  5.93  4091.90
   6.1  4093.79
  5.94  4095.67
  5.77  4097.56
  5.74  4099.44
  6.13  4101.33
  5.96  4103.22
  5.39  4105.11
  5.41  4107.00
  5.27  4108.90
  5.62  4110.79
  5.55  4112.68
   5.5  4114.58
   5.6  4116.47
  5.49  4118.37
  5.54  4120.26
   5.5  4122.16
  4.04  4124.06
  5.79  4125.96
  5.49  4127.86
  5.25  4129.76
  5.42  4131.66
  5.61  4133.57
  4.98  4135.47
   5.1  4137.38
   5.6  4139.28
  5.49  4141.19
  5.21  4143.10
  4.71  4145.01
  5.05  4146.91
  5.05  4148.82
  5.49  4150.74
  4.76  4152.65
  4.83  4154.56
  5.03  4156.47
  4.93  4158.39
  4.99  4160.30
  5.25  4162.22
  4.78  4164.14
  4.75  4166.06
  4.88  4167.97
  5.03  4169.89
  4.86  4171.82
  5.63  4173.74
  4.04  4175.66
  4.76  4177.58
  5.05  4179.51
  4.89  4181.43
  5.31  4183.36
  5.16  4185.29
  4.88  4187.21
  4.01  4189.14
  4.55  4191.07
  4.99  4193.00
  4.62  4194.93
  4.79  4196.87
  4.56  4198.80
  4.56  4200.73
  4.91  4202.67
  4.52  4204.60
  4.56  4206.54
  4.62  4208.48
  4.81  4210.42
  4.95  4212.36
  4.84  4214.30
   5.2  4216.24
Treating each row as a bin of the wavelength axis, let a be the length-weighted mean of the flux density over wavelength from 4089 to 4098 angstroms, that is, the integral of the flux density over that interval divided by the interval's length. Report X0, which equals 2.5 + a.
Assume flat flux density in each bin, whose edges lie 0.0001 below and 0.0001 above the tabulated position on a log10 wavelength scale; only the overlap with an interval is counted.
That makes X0 8.33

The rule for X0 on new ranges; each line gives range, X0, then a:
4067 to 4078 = 8.20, 5.70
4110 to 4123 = 8.04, 5.54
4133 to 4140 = 7.80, 5.30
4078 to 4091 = 8.15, 5.65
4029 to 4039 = 8.01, 5.51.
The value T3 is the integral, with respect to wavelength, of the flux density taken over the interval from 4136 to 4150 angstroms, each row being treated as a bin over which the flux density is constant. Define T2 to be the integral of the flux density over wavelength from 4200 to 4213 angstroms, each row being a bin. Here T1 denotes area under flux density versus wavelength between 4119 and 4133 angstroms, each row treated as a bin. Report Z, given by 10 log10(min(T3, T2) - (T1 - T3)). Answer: 17.7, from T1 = 74.2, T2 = 61.1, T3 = 72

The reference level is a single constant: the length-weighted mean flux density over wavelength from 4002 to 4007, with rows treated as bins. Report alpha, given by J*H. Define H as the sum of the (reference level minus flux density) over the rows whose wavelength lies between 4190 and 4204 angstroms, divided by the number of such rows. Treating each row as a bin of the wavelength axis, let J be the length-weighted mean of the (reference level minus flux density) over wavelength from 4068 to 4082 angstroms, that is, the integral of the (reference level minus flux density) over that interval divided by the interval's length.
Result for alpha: 0.01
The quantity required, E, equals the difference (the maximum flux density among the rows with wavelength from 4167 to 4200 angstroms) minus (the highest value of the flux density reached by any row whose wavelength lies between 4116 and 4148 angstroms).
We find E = -0.16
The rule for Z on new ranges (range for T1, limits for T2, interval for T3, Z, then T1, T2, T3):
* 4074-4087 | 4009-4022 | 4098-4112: 18.9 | 72.6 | 72.0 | 79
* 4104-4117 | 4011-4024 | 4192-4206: 17.8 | 71.2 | 71.2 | 66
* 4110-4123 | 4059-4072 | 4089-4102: 19.0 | 72.1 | 75.0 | 76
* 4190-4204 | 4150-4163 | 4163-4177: 18.3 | 65.8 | 65.4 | 68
